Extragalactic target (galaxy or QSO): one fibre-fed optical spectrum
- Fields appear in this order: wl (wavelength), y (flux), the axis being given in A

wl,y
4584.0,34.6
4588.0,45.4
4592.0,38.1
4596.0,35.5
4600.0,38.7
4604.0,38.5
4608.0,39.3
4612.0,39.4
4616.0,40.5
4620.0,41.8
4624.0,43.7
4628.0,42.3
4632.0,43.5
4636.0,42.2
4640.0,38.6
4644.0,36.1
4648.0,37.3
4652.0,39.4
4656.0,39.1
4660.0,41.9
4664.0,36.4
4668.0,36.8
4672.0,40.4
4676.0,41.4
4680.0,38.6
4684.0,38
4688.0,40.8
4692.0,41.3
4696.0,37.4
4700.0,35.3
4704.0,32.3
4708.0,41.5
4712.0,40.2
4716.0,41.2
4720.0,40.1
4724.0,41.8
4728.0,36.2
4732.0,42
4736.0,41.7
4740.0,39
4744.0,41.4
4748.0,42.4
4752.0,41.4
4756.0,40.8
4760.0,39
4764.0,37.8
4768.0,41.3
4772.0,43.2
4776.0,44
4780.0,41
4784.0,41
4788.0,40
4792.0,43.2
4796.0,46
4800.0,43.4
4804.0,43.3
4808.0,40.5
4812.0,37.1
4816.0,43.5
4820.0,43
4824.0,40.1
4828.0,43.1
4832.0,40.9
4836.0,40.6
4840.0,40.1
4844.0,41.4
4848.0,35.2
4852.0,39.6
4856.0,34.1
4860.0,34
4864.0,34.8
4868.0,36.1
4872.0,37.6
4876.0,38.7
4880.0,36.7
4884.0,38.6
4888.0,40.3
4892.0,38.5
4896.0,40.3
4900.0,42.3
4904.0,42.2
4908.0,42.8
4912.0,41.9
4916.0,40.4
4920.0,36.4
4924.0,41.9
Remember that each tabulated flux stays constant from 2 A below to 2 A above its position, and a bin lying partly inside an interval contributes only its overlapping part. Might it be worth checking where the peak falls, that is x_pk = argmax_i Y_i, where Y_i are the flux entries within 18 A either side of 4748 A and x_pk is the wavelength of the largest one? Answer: 4748.0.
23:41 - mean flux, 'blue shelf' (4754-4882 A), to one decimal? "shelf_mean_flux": 40.0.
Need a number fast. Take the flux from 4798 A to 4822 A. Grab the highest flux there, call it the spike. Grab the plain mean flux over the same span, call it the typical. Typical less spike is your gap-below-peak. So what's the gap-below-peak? -1.7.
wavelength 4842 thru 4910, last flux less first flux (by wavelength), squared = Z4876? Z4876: 2.0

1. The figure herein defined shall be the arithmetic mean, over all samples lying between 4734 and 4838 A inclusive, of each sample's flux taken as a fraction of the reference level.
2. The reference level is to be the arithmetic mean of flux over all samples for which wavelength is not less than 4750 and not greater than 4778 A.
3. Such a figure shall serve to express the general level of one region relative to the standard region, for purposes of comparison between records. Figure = 1.010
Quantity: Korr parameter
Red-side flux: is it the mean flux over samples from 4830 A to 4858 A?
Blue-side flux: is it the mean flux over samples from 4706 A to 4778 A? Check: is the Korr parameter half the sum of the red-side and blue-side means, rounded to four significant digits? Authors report 39.84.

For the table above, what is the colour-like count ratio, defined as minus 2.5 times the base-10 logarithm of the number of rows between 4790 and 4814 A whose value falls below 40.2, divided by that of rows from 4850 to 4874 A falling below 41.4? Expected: 1.9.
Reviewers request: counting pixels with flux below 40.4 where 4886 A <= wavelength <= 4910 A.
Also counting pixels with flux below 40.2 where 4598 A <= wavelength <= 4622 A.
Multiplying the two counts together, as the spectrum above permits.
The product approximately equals 12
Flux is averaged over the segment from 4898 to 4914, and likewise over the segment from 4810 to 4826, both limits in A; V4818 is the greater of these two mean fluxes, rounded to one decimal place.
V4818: 42.3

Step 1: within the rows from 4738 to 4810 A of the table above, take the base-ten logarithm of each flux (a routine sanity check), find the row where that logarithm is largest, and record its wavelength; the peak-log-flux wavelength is 4796.0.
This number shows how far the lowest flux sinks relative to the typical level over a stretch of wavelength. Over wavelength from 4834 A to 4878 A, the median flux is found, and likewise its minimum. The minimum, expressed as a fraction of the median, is 0.90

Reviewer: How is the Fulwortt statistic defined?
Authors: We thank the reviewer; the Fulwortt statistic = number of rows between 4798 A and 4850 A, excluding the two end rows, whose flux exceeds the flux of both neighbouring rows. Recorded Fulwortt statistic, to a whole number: 3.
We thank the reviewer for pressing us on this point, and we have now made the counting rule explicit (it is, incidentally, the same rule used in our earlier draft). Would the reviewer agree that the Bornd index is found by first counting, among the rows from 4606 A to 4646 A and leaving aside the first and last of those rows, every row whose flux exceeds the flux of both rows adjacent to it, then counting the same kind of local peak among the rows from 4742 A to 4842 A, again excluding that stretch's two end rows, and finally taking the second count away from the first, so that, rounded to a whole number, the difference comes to -3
